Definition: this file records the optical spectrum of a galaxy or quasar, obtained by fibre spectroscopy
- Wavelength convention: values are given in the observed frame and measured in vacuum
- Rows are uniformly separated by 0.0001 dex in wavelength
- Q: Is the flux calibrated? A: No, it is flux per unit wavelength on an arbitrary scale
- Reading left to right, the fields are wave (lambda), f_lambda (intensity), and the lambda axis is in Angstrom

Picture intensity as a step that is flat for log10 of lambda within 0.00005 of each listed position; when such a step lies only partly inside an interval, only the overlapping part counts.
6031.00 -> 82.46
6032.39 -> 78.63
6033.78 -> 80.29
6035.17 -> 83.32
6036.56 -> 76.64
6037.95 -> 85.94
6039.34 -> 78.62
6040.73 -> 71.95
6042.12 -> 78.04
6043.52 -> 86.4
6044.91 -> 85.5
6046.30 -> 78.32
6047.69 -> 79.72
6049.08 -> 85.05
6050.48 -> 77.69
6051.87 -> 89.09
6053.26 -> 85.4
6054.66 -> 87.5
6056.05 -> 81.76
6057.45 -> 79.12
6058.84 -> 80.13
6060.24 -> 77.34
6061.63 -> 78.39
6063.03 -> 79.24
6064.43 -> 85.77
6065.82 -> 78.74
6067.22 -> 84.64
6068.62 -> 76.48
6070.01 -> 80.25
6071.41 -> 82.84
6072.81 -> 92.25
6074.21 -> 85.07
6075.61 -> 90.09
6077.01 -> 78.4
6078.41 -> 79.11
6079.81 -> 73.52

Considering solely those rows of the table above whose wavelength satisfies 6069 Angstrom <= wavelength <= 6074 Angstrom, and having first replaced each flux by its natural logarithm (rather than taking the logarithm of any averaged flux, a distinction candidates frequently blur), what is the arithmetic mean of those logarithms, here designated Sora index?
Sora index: 4.44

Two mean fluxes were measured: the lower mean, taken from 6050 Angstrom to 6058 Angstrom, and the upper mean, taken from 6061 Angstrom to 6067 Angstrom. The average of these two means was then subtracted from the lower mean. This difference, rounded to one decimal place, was 1.4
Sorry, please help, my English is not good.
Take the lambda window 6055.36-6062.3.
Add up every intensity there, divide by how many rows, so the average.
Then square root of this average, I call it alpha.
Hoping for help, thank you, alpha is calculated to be 8.91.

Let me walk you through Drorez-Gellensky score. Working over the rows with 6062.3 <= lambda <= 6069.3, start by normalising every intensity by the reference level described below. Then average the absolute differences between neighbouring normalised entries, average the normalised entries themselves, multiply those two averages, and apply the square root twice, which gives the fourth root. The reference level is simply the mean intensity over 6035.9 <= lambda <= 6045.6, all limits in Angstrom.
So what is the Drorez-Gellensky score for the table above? 0.542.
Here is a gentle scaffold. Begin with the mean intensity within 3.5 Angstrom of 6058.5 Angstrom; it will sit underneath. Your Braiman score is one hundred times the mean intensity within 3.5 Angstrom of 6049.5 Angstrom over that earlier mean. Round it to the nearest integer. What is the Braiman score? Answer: 103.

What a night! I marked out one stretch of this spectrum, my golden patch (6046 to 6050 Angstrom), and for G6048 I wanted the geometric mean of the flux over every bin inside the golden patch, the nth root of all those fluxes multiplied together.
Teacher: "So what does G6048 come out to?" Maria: 81.0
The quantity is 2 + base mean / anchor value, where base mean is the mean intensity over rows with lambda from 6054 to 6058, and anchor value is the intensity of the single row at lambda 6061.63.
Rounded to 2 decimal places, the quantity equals 3.06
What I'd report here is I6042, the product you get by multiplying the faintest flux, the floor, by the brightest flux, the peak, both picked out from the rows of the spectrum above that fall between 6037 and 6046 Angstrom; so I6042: 6216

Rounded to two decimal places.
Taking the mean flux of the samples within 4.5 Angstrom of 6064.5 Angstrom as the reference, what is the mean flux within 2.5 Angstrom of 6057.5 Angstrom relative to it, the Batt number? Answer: 1.00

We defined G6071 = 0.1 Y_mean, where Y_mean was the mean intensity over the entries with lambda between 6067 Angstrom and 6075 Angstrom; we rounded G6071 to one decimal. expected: 8.4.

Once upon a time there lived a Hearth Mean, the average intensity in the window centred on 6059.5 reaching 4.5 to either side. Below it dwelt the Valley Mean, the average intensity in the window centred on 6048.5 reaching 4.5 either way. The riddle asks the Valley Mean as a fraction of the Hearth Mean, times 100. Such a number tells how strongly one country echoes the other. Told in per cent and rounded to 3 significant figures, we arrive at 104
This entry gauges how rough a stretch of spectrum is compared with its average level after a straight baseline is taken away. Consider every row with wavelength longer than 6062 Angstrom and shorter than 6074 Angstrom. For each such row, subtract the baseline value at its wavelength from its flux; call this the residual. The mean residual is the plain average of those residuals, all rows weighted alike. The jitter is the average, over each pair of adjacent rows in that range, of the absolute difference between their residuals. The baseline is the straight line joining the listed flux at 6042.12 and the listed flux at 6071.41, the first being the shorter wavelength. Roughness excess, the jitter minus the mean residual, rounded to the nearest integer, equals 6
